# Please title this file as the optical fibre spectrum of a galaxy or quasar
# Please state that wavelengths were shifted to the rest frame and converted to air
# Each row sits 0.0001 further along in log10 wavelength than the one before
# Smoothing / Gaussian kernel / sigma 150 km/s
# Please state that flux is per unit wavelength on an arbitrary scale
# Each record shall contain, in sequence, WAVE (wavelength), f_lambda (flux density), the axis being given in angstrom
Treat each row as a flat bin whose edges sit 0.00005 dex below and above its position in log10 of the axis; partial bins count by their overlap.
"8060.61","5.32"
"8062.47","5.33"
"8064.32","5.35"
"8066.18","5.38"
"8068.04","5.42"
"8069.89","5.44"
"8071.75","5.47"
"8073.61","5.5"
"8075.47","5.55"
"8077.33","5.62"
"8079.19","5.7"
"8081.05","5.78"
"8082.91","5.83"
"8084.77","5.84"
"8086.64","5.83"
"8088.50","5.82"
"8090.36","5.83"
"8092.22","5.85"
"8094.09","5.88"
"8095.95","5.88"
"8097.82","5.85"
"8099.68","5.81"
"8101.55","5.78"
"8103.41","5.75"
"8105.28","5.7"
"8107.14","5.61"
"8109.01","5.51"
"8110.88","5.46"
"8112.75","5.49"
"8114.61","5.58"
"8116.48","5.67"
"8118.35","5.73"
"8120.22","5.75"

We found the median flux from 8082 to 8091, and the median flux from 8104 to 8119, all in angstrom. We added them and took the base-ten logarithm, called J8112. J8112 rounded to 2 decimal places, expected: 1.06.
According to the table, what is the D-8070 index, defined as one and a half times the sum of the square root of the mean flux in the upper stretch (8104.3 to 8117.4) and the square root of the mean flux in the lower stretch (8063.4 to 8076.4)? 7.04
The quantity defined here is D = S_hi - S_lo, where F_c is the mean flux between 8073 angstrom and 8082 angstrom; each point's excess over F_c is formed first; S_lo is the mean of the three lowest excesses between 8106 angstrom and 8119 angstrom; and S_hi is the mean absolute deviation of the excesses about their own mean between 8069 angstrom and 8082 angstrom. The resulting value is 0.25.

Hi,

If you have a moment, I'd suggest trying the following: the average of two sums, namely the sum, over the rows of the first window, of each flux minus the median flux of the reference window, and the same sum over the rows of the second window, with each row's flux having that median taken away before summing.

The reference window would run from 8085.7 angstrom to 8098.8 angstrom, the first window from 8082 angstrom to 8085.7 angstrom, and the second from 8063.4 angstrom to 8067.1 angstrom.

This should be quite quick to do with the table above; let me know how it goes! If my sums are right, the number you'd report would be -0.50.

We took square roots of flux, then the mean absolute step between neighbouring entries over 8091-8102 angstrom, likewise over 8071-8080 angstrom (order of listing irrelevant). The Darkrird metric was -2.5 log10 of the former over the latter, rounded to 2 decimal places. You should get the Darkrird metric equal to 0.89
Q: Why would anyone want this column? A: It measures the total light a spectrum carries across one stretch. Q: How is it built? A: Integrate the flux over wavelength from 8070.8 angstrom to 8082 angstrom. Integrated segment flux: 63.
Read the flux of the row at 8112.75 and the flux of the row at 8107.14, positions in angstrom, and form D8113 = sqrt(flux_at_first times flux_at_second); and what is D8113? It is 5.55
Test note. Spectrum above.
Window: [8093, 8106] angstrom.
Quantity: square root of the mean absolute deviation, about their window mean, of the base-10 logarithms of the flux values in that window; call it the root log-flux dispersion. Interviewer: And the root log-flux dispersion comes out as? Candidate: 0.064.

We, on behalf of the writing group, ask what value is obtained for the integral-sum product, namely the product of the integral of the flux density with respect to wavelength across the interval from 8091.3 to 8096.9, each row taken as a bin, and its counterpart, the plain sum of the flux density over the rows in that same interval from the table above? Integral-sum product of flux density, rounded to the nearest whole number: 578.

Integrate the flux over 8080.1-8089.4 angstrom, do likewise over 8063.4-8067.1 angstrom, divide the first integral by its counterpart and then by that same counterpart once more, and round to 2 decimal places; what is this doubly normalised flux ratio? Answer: 0.14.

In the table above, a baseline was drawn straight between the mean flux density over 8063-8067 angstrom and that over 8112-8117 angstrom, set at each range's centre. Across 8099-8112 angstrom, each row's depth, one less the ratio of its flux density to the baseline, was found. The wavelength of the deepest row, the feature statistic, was 8110.88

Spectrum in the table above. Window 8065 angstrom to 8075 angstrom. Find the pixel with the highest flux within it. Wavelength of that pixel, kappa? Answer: 8073.61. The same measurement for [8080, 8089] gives 8084.77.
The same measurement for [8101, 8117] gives 8101.55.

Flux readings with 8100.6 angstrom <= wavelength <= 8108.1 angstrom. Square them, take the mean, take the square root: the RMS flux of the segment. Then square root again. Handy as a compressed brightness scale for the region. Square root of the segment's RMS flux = 2.39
